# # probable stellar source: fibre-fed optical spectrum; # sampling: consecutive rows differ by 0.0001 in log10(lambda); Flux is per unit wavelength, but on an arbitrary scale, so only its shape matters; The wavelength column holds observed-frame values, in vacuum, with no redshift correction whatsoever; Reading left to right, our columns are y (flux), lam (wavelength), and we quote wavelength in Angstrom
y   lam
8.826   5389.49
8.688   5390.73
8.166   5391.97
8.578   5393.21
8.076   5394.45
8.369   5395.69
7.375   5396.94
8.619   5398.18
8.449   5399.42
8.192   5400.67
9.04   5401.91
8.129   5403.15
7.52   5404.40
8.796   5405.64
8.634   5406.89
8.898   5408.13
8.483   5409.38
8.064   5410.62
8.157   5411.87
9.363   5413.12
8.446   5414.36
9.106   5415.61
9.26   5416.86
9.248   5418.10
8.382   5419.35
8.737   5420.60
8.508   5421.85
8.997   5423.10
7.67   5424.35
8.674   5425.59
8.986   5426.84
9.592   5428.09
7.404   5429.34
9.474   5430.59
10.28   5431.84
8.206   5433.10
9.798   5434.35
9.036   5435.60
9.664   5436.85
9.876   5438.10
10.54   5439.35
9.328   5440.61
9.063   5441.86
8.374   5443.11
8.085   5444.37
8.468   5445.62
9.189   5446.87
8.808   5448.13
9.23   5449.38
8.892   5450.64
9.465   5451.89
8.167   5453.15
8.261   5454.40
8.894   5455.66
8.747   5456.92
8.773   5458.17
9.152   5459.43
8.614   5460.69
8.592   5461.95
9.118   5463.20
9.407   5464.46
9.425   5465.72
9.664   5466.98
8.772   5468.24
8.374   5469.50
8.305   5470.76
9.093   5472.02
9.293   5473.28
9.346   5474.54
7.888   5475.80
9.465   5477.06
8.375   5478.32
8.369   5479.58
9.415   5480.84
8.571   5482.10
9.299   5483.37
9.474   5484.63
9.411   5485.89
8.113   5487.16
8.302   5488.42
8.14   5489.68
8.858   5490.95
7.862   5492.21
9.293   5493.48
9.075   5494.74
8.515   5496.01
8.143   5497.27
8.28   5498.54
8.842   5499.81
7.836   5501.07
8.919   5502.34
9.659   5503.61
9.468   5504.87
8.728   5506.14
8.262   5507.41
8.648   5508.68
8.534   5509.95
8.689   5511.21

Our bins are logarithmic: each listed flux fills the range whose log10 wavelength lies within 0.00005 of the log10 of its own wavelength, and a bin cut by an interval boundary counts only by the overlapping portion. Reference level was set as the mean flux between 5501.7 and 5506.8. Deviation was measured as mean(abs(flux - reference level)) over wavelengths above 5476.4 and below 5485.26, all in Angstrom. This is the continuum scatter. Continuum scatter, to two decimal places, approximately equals 0.45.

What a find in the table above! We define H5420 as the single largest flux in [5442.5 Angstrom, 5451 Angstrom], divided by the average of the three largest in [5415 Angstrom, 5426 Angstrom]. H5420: 1.003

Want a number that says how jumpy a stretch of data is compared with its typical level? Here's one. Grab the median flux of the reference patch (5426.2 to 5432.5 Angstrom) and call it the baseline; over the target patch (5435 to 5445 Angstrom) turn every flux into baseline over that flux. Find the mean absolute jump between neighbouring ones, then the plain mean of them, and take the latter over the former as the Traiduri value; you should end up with 17.1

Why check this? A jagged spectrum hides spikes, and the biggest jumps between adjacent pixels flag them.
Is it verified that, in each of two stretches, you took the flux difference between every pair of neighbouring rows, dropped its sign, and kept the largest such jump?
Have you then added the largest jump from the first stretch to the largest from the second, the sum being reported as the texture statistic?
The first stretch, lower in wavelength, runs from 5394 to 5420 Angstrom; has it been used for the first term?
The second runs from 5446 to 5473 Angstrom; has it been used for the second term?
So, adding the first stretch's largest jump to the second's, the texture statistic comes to 2.6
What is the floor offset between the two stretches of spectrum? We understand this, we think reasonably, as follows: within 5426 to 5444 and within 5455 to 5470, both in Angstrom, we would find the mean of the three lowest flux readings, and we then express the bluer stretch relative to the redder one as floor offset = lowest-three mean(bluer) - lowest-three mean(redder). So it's -0.53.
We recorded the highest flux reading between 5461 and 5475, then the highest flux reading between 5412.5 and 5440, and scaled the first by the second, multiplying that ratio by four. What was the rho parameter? 3.7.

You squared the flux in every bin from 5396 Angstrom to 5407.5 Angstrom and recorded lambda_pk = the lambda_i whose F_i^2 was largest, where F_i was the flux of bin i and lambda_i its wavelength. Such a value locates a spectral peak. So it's 5401.91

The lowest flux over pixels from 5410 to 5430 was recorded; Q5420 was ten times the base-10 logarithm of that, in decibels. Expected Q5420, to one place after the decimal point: 8.7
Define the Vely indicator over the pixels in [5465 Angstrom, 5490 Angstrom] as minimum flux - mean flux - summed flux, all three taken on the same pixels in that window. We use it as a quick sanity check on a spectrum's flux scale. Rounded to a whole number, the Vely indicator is -178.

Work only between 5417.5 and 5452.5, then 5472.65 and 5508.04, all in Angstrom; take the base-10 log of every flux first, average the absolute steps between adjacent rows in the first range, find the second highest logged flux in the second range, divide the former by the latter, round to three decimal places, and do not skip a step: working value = 0.040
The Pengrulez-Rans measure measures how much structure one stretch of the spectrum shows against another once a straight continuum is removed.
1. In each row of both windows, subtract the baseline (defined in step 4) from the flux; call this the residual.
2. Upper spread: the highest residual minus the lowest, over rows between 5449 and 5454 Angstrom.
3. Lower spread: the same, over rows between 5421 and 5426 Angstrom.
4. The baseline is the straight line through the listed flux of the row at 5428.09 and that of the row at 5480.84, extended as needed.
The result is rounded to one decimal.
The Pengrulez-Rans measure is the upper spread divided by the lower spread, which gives 1.0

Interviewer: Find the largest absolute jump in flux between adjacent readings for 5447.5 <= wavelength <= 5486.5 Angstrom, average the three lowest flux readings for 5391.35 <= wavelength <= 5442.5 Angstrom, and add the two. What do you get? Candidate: 9.0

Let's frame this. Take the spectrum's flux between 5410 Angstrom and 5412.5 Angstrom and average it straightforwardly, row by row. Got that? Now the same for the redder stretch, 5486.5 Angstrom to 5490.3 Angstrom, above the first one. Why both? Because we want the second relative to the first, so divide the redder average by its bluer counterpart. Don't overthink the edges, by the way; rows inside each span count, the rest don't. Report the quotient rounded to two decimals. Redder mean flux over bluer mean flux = 1.01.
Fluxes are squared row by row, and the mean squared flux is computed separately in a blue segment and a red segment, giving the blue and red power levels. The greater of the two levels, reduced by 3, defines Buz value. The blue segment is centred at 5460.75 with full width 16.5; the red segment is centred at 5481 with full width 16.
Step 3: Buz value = 76.2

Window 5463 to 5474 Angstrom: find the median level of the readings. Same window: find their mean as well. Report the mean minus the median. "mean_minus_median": -0.07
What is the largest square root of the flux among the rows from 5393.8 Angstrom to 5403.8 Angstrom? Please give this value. 3.01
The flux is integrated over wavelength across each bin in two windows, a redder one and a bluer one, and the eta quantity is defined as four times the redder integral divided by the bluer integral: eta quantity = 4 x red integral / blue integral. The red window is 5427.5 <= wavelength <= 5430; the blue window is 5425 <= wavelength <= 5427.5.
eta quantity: 3.85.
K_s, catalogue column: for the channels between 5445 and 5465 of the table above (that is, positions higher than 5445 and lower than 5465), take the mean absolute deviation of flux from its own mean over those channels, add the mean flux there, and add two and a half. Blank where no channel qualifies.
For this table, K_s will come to 11.7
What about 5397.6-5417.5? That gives 11.5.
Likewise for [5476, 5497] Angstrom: 11.8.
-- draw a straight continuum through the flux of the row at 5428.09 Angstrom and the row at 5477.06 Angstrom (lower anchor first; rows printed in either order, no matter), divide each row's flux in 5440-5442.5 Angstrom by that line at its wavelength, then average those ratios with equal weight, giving 0.96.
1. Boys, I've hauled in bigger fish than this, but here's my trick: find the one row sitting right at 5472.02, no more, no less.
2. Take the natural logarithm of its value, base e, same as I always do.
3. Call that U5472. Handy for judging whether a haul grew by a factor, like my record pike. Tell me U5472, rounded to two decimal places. 2.21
